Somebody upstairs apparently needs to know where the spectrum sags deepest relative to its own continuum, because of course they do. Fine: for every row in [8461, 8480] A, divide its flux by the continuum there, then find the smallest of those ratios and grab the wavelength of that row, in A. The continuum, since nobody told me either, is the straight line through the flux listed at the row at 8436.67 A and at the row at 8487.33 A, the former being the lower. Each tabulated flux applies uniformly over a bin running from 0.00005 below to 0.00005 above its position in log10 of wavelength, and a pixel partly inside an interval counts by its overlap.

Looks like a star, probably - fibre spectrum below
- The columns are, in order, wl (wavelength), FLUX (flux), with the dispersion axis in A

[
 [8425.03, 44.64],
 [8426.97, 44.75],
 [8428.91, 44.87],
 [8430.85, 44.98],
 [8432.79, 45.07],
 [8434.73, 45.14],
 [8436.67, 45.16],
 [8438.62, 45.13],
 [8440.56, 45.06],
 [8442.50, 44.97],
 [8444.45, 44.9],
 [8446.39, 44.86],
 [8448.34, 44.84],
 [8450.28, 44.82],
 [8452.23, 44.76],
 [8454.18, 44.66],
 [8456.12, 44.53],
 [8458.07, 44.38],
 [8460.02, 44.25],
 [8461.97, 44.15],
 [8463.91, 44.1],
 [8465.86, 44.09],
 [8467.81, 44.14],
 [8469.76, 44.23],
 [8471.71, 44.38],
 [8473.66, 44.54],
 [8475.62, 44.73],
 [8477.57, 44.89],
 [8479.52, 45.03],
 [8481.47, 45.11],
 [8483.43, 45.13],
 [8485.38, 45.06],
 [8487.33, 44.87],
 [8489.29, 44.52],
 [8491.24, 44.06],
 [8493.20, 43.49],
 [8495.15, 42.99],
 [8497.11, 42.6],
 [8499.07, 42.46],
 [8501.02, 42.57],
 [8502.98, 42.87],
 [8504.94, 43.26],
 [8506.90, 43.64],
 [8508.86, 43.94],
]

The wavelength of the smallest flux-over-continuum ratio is 8463.91 A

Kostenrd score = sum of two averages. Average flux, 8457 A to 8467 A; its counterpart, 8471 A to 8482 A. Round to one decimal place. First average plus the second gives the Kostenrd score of 89.0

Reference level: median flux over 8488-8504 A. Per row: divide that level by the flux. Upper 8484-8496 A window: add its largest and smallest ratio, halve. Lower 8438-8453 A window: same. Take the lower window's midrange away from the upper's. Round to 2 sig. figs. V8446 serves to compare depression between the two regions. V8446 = 0.020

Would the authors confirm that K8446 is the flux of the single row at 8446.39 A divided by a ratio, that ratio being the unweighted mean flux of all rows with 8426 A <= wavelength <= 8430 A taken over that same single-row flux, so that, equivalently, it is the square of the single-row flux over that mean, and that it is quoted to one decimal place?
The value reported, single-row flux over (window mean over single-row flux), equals 44.9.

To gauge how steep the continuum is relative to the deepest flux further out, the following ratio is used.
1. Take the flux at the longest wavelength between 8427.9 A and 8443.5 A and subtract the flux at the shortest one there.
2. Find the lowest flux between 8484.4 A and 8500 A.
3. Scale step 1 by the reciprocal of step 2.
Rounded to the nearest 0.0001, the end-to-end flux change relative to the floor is 0.0024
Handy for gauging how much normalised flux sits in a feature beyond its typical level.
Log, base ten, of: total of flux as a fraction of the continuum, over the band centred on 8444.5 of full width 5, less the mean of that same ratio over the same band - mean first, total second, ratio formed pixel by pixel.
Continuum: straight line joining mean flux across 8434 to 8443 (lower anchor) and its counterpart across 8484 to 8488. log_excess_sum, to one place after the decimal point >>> 0.3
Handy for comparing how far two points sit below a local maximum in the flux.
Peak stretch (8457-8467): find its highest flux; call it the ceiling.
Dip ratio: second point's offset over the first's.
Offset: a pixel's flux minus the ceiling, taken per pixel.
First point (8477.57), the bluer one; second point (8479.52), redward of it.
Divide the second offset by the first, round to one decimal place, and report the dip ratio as 1.3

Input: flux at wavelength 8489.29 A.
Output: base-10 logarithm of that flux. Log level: 1.65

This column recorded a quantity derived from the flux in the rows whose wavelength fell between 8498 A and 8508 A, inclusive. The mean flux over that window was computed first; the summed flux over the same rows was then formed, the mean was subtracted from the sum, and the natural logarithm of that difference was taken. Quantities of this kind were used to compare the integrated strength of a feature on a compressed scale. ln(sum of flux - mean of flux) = 5.147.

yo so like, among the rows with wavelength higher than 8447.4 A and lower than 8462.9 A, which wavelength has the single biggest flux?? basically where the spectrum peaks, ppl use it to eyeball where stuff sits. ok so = 8448.34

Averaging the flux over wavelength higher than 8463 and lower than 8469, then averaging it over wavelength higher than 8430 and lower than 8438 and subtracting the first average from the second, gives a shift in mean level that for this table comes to 0.98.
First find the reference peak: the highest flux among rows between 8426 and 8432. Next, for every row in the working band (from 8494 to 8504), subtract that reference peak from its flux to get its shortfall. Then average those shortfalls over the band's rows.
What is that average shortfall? -2.3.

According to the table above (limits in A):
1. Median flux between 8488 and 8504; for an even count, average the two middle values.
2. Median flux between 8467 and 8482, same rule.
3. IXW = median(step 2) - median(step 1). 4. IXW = 1.7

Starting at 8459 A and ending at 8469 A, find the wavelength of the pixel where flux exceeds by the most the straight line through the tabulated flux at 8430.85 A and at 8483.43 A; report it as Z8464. 8460.02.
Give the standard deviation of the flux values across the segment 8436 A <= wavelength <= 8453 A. 0.14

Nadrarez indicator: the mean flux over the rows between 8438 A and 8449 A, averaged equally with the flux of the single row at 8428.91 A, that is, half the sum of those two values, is 44.9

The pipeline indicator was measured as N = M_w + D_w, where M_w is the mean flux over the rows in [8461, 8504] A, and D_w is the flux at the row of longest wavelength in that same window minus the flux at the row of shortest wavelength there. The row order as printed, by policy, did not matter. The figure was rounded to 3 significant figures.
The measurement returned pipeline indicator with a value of 42.8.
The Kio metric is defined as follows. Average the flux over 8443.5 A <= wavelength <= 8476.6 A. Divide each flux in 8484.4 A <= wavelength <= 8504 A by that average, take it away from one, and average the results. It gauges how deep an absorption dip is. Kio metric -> 0.021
